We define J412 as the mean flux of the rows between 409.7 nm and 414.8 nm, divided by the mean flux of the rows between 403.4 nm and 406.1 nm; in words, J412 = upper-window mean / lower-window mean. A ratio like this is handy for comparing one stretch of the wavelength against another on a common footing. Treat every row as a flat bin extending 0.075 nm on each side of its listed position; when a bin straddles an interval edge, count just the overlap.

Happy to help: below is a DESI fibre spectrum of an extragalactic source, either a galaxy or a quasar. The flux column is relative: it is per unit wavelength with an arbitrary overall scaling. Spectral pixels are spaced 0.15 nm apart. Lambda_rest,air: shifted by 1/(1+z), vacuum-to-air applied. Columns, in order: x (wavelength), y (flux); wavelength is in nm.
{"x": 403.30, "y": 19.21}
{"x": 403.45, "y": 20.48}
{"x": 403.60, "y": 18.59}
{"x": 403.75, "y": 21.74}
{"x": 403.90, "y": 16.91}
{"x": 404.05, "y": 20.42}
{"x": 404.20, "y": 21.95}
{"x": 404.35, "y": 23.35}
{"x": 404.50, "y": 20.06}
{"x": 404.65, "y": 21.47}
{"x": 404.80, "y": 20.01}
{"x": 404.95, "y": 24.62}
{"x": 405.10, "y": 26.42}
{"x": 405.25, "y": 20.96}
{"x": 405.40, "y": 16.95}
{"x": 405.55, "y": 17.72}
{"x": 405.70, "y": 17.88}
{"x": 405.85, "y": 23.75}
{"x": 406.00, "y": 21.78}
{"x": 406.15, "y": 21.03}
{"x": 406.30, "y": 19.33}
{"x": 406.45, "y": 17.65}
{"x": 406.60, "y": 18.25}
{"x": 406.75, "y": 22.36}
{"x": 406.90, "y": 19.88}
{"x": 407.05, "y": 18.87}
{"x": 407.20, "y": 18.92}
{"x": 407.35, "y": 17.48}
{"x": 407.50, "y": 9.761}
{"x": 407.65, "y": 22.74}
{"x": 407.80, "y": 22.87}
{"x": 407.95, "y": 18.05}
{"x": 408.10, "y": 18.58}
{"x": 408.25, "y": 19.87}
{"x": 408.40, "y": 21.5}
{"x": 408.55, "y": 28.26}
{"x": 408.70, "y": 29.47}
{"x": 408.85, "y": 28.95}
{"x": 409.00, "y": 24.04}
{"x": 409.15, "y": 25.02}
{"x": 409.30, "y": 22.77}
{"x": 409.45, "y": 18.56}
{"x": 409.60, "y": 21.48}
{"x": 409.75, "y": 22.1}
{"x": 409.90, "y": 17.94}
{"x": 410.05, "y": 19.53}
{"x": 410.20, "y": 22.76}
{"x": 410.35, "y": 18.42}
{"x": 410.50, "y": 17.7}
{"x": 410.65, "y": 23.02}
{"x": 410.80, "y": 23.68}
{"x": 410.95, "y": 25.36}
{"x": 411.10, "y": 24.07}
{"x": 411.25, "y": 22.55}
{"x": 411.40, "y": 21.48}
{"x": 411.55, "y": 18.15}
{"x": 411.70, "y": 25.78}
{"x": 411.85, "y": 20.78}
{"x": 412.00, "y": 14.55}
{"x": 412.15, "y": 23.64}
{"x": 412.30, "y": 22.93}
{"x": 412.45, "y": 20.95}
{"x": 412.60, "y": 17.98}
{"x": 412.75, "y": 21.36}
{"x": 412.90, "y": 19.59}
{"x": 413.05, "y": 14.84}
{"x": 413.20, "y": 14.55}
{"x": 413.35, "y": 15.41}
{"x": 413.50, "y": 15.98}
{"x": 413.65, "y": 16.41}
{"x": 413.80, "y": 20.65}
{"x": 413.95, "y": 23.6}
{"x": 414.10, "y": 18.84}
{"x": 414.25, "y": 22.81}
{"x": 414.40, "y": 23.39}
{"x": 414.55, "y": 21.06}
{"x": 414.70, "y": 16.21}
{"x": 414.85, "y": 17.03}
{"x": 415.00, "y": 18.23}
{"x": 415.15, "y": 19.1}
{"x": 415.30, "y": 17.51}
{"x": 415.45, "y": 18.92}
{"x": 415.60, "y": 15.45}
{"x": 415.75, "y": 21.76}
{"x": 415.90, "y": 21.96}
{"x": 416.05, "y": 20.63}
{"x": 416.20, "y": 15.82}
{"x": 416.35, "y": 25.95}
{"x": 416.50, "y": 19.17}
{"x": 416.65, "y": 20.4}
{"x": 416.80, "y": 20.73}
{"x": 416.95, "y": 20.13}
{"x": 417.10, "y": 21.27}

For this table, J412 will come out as 0.97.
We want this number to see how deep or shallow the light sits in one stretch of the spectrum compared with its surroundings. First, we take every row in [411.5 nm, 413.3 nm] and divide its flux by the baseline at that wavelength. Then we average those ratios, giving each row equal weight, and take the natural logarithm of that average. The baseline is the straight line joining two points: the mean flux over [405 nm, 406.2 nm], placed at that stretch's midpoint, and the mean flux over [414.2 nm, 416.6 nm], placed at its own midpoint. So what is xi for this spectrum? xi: -0.02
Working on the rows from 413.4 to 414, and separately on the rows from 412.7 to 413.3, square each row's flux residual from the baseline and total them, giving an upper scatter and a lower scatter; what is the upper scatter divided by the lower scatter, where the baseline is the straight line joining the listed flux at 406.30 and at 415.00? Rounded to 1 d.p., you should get 1.1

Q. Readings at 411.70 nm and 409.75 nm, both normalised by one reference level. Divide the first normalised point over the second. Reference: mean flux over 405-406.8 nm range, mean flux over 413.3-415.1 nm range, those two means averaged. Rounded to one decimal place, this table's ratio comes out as 1.2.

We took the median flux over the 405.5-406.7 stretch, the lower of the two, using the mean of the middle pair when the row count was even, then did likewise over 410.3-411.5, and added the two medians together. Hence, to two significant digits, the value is 42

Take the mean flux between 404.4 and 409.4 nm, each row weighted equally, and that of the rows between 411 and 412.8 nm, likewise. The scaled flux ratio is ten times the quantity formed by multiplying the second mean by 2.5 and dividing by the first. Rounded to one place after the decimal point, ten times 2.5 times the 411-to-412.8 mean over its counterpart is 25.1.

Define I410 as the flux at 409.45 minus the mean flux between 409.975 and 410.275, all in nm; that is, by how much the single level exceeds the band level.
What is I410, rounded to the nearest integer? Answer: -3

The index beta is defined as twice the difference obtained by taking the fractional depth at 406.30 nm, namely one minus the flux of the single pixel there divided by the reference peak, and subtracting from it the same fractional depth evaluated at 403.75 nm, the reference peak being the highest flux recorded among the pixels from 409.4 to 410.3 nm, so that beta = 0.21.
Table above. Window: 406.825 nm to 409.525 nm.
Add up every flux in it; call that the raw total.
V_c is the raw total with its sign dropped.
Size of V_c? 386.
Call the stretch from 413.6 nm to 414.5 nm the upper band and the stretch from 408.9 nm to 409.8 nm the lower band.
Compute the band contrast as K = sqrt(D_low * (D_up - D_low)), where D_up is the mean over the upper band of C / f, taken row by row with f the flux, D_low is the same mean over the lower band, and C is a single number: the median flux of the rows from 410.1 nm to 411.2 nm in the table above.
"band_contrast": 0.28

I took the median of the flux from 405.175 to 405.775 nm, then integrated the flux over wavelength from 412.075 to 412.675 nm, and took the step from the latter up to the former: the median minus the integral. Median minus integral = 5.0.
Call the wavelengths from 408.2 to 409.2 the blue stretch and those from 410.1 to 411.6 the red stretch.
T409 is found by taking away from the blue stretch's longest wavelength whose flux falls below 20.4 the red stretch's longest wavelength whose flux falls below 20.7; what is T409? -3.30 nm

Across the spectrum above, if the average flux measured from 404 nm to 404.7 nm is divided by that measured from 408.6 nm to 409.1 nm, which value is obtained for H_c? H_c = 0.78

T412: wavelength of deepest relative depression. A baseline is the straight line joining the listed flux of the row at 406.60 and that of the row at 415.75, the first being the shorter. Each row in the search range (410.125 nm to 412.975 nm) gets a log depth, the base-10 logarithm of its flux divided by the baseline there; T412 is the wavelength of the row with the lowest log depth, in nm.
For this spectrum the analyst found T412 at 412.00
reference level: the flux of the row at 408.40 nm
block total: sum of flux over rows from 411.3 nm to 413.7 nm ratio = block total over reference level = 14.2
